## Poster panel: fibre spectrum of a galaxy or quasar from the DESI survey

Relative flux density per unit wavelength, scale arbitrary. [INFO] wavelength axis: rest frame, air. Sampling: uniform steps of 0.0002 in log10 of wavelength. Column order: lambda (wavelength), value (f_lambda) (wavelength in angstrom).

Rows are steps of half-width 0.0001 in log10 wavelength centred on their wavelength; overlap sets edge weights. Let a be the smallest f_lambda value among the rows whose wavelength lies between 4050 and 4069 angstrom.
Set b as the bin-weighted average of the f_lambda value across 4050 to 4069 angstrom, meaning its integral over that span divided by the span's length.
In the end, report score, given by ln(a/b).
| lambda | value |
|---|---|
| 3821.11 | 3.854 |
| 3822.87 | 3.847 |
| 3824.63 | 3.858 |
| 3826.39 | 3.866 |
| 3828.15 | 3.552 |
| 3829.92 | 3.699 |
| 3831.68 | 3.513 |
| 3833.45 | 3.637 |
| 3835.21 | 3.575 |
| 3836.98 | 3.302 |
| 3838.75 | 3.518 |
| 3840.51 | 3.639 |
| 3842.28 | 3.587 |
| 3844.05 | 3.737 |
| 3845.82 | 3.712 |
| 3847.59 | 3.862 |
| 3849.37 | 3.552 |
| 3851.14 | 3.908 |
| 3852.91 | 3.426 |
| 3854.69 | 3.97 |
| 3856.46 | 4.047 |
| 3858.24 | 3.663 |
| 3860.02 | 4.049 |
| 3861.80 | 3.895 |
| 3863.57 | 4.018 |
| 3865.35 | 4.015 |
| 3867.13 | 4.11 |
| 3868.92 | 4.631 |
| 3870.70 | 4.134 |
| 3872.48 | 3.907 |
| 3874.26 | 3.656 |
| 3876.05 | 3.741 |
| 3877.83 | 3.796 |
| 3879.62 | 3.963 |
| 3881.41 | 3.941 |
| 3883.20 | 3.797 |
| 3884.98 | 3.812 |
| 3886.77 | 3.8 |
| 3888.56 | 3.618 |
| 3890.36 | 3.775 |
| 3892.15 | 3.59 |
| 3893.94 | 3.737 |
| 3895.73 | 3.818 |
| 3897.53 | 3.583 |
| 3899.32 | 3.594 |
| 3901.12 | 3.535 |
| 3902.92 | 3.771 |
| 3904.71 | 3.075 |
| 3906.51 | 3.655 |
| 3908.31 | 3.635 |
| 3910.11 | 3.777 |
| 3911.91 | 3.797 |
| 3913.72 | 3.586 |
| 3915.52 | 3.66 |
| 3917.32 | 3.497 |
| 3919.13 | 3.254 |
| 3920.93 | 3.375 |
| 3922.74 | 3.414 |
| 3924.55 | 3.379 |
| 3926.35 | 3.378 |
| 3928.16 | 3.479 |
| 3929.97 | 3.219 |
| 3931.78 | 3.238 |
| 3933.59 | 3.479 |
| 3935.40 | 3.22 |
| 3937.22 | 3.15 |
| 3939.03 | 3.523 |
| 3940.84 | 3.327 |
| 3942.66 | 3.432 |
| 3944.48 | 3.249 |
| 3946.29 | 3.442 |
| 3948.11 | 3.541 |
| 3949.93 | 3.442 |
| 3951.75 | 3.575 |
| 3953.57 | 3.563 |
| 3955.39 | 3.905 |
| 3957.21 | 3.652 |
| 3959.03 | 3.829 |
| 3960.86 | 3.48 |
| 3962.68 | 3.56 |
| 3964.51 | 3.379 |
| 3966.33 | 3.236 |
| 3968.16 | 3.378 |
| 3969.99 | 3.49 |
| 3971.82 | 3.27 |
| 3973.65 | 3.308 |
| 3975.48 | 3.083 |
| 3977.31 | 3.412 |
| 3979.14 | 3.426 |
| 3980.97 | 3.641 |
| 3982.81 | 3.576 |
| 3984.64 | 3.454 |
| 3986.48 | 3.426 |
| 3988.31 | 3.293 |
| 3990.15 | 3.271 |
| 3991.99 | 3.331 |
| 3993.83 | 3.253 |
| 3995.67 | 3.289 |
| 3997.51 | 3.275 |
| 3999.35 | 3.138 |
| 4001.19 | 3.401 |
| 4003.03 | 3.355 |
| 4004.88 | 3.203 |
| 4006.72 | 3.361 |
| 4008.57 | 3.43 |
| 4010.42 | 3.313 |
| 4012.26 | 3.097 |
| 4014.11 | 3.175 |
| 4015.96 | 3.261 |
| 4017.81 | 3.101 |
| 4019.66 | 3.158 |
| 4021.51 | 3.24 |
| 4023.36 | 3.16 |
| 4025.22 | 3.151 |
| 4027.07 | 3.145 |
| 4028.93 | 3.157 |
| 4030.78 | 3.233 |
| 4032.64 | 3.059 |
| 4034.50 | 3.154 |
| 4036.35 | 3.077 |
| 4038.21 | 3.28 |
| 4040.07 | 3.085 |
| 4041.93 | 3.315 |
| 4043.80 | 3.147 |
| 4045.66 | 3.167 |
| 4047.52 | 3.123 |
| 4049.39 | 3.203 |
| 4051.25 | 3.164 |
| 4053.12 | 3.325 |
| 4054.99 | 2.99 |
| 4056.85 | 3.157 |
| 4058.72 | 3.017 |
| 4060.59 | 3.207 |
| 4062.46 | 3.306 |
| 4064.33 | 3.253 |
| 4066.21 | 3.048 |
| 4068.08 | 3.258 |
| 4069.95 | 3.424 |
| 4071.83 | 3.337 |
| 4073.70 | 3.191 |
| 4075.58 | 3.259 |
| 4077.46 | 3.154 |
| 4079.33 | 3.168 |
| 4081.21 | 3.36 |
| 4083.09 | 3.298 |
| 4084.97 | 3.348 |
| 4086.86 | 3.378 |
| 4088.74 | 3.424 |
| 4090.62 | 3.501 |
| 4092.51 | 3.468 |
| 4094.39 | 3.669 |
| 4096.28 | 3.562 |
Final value -0.059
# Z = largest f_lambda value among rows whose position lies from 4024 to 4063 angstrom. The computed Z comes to 3.325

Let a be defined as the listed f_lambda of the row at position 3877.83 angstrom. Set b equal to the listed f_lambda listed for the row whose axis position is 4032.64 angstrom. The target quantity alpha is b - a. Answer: -0.74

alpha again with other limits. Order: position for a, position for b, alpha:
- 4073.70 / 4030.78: 0.04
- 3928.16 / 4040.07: -0.39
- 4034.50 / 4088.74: 0.27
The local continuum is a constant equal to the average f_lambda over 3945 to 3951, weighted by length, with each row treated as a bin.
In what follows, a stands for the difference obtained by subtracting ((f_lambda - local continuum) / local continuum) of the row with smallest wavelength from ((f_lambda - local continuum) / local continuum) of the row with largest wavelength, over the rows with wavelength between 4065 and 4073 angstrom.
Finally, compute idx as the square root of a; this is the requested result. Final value 0.29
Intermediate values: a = 0.08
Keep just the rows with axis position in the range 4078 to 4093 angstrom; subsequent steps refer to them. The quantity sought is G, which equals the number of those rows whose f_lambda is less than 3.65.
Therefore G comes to 8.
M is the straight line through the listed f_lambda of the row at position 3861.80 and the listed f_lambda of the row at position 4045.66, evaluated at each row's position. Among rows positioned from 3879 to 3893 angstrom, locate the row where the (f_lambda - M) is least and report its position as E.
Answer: 3892.15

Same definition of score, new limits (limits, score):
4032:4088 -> -0.071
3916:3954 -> -0.074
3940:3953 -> -0.055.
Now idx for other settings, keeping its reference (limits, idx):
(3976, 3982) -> 0.26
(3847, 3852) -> 0.12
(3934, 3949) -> 0.30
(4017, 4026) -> 0.12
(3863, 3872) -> 0.18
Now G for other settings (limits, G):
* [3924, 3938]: 8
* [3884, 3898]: 3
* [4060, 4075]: 8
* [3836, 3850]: 5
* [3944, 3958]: 6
